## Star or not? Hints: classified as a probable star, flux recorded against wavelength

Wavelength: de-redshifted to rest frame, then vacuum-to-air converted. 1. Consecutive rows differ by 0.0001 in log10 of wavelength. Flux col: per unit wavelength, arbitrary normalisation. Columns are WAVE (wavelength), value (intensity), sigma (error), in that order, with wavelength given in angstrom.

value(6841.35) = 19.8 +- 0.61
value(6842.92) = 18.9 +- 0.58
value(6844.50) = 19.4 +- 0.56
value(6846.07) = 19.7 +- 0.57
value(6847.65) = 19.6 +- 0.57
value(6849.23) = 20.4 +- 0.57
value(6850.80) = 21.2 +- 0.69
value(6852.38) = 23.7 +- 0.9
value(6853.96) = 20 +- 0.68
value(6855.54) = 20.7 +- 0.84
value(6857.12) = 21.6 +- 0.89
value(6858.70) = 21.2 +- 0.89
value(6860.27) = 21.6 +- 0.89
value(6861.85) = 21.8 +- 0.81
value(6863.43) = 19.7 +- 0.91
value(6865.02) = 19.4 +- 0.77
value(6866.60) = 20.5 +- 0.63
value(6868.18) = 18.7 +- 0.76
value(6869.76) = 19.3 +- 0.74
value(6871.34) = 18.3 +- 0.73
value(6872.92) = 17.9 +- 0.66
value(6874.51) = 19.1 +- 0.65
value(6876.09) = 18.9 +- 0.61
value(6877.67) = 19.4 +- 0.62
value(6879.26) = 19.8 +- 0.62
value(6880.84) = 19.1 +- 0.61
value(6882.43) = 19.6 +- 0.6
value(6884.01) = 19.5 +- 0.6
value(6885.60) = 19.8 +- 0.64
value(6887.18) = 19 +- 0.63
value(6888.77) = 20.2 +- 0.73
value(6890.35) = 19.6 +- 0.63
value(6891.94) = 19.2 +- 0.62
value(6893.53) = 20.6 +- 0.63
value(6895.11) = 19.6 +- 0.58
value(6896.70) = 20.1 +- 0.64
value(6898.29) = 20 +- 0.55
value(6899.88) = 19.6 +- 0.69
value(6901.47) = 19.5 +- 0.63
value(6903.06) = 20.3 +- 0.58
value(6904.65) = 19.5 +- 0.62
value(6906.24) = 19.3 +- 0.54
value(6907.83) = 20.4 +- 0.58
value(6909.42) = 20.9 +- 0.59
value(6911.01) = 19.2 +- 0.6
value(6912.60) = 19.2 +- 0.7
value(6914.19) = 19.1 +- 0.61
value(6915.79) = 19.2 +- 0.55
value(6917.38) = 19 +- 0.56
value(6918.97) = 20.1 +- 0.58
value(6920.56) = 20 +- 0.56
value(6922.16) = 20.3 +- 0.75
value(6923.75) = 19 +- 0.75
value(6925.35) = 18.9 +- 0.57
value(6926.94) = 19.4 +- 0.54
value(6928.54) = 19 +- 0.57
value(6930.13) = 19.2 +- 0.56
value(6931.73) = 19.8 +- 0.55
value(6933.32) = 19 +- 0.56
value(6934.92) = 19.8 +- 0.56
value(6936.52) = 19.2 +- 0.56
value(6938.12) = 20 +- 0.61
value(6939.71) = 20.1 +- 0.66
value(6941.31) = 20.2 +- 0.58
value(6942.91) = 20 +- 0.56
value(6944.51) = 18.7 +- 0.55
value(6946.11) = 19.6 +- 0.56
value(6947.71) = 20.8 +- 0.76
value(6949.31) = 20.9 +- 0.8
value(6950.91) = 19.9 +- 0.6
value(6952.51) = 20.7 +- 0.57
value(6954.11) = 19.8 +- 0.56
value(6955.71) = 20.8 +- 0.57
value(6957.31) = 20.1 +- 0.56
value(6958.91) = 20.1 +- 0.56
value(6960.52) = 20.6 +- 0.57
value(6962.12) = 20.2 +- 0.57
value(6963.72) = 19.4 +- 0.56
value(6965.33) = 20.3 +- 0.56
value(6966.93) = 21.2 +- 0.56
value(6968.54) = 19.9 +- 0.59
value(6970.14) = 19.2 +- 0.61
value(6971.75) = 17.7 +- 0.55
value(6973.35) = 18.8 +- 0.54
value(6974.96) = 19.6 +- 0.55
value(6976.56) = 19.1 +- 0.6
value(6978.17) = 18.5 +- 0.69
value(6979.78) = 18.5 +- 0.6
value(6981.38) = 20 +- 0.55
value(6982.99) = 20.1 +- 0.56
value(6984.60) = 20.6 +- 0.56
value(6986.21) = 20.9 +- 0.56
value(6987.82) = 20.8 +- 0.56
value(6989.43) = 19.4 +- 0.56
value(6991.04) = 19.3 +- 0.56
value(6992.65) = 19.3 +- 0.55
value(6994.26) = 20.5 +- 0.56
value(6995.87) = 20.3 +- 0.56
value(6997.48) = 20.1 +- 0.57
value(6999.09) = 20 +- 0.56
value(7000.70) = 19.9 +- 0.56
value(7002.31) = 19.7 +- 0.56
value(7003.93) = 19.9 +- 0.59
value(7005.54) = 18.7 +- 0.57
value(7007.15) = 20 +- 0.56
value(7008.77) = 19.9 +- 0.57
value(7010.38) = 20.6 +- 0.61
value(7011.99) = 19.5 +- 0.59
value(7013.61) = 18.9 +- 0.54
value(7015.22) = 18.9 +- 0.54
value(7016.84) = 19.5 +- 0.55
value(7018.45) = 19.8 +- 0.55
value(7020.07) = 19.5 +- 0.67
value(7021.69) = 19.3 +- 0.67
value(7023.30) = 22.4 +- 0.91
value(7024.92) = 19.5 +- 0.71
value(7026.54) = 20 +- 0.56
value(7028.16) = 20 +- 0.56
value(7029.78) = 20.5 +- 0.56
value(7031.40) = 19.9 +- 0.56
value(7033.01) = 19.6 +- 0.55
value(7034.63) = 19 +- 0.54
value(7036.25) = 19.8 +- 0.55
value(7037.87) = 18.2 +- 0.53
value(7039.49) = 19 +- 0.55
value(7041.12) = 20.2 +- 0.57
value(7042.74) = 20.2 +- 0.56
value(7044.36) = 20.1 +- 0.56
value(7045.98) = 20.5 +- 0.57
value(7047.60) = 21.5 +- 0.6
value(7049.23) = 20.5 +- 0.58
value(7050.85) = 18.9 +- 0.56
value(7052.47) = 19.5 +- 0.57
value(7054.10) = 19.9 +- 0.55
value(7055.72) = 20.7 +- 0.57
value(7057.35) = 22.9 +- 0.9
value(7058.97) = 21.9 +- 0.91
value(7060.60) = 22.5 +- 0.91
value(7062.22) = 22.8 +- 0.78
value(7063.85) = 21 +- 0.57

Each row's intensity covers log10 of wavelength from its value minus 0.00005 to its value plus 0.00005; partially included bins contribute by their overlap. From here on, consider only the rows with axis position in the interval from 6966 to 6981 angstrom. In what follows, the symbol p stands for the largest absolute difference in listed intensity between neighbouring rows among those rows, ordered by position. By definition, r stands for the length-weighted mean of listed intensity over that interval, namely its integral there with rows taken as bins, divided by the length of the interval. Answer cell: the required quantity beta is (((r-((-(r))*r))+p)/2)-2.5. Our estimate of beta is 192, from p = 1.5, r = 19.2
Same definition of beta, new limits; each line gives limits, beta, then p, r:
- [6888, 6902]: 205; 1.4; 19.8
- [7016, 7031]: 210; 3.1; 20.0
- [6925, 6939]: 196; 0.8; 19.4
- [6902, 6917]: 201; 1.7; 19.7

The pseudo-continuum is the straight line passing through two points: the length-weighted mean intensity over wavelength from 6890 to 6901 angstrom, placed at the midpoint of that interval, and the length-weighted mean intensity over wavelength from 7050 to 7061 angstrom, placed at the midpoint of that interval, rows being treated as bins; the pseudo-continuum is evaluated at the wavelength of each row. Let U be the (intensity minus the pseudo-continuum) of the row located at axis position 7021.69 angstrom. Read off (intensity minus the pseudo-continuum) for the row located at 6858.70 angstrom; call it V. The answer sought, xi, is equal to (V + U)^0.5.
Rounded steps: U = -1.3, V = 1.6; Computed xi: 0.6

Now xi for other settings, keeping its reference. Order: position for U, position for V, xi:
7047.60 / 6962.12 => 0.8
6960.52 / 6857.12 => 1.6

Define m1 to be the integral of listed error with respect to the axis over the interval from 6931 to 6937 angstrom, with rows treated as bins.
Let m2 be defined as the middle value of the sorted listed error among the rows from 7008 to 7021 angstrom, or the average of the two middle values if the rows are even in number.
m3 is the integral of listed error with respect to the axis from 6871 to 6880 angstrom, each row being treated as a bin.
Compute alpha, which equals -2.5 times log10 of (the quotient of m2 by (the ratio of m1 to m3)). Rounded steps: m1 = 3.3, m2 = 0.560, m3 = 5.8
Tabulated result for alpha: 0.0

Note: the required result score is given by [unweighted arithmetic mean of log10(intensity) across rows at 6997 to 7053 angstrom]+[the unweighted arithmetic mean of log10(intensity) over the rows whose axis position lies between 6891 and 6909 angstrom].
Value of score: 2.59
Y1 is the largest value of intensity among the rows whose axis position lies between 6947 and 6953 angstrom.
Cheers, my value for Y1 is 20.9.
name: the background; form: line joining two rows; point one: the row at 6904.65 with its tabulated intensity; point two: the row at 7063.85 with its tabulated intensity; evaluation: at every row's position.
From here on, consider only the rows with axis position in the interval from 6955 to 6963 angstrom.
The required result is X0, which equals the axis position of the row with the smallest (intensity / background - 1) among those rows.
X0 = 6958.91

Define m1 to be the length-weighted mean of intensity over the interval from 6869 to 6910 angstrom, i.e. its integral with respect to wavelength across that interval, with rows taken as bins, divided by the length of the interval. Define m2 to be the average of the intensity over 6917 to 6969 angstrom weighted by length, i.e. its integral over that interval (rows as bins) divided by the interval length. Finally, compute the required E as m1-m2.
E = -0.33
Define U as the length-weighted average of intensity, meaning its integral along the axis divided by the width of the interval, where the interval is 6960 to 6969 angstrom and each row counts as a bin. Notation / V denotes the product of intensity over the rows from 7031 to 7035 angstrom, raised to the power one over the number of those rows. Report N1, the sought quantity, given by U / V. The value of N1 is 1.04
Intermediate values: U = 20.3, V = 19.5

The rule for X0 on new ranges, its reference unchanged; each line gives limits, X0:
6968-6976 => 6971.75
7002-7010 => 7005.54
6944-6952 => 6944.51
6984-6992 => 6991.04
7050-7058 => 7050.85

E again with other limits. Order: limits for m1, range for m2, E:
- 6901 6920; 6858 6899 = -0.03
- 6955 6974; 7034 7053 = 0.07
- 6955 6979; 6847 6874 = -0.63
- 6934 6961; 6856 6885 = 0.31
